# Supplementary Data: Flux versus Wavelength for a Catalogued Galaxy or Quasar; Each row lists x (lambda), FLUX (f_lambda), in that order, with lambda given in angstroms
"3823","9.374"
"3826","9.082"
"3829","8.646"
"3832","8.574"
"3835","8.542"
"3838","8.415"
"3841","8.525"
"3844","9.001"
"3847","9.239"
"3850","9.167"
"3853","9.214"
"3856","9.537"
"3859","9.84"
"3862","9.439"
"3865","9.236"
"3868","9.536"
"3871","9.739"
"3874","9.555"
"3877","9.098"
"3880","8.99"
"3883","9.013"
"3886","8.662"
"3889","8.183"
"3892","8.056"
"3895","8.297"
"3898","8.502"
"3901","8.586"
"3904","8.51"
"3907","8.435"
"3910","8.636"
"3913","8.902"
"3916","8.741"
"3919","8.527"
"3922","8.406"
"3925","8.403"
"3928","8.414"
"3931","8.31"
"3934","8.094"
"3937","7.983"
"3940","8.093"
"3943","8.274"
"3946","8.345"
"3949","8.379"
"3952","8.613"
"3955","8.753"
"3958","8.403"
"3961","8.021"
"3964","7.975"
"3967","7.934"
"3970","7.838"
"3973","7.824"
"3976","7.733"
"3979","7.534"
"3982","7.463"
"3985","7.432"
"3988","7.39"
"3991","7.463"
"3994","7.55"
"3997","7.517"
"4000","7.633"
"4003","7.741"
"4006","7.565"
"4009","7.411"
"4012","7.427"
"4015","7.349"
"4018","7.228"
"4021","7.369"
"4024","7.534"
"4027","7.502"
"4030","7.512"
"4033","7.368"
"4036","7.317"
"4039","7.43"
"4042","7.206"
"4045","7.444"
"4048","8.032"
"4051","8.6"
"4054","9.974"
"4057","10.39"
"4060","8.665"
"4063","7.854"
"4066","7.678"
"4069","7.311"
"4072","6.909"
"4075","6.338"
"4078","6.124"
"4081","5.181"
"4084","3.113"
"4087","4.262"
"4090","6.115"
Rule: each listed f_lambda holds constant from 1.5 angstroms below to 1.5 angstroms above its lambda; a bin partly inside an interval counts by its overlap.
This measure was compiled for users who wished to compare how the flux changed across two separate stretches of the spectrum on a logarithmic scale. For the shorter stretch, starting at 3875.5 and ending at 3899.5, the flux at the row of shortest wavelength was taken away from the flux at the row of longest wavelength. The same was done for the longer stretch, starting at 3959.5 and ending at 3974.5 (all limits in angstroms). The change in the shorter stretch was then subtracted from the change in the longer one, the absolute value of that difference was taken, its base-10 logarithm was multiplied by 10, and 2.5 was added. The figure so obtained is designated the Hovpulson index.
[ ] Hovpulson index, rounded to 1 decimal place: -1.5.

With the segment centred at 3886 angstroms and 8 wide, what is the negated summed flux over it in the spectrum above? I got -25.9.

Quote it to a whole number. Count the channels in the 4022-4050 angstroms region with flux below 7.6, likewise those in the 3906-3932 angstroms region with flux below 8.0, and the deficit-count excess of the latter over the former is -8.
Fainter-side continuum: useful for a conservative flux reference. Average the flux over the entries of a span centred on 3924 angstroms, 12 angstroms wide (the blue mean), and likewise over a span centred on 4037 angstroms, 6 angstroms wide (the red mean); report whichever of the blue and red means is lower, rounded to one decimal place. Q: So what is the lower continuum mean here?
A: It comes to 7.4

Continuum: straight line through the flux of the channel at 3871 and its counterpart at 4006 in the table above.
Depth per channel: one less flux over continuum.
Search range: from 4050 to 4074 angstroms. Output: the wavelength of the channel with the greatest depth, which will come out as 4072 angstroms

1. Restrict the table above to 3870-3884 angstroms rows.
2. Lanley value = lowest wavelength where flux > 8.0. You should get 3871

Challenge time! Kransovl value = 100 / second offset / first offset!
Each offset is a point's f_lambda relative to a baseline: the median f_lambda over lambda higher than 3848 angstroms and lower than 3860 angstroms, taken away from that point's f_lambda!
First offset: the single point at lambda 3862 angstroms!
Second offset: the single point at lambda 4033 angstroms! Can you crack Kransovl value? -784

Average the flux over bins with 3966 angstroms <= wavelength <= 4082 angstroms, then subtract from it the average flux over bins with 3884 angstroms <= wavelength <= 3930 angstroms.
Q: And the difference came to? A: -0.90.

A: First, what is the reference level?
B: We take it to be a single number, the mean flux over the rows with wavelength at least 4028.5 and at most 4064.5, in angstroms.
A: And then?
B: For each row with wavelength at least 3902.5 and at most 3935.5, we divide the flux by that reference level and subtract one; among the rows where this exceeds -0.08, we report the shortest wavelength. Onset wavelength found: 3904 angstroms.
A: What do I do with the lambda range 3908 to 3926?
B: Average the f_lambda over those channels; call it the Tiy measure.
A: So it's 8.6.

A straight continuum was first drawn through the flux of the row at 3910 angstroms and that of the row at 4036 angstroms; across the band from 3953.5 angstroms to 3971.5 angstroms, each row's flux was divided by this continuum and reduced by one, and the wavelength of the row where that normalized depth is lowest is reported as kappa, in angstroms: 3970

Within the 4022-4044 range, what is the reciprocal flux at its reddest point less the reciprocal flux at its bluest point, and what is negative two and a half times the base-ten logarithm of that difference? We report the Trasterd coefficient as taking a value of 5.5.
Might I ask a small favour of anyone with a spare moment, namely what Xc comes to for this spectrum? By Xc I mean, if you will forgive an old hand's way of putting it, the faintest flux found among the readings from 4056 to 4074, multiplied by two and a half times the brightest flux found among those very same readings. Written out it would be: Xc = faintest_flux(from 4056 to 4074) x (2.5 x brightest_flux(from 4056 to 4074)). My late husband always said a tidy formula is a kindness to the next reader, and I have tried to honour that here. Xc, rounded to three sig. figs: 179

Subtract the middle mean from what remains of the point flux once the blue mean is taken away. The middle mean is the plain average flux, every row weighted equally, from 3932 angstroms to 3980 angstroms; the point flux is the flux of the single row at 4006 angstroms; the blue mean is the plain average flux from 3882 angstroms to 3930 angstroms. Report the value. -9.1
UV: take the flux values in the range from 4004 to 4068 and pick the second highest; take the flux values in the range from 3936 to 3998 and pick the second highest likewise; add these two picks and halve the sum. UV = 9.29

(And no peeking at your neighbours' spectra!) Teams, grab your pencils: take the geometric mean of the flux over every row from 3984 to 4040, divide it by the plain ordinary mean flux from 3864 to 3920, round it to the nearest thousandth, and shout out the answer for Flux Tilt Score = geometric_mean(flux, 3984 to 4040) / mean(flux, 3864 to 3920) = 0.848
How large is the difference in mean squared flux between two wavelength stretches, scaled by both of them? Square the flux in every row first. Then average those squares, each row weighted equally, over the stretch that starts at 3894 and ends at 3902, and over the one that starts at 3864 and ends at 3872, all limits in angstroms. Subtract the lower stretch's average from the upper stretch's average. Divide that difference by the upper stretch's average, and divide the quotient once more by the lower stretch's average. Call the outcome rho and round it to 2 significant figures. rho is -0.0029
